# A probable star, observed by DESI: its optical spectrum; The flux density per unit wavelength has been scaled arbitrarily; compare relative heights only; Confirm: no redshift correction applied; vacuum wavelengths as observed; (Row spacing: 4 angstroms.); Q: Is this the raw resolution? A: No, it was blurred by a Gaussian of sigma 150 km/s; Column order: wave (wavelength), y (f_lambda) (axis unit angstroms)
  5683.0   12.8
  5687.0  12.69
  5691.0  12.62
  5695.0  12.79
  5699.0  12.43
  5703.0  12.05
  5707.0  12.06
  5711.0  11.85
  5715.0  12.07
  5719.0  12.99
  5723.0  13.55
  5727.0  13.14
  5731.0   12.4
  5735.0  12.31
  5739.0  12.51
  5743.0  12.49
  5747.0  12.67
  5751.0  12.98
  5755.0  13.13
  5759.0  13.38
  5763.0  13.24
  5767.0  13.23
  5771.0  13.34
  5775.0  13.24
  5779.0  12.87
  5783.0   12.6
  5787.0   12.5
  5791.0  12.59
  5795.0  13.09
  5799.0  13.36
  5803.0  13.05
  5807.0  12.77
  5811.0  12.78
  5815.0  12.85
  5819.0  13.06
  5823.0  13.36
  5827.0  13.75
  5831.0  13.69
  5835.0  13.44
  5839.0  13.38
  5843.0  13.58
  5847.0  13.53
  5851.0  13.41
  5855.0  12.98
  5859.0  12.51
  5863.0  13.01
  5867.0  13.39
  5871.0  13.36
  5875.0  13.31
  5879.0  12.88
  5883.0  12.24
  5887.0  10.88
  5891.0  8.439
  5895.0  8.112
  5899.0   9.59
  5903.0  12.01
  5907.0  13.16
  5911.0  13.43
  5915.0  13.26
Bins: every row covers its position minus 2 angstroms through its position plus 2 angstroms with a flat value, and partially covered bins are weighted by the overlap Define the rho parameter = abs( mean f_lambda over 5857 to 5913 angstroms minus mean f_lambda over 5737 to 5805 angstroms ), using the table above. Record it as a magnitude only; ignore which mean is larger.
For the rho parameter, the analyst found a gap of 1.1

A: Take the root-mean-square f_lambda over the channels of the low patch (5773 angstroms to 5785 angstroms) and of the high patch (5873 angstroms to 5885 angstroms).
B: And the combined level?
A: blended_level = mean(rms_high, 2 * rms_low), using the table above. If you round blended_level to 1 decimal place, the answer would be 19.3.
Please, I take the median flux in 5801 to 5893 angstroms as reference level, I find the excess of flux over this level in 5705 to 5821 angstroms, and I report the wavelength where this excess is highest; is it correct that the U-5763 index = 5723.0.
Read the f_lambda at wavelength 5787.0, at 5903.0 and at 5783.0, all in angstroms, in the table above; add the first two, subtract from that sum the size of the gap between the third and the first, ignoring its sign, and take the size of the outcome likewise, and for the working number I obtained 24.4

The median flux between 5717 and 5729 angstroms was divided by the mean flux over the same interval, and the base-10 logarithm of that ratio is -0.0029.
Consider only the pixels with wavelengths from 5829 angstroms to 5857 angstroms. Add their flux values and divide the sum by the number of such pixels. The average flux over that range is 13.4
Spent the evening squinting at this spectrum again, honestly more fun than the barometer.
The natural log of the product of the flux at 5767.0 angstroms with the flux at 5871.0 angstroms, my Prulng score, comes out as 5.17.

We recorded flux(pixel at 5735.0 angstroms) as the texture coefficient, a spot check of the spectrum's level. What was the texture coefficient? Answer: 12.31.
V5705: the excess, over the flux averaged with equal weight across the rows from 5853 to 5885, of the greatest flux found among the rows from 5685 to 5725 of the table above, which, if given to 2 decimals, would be 0.59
